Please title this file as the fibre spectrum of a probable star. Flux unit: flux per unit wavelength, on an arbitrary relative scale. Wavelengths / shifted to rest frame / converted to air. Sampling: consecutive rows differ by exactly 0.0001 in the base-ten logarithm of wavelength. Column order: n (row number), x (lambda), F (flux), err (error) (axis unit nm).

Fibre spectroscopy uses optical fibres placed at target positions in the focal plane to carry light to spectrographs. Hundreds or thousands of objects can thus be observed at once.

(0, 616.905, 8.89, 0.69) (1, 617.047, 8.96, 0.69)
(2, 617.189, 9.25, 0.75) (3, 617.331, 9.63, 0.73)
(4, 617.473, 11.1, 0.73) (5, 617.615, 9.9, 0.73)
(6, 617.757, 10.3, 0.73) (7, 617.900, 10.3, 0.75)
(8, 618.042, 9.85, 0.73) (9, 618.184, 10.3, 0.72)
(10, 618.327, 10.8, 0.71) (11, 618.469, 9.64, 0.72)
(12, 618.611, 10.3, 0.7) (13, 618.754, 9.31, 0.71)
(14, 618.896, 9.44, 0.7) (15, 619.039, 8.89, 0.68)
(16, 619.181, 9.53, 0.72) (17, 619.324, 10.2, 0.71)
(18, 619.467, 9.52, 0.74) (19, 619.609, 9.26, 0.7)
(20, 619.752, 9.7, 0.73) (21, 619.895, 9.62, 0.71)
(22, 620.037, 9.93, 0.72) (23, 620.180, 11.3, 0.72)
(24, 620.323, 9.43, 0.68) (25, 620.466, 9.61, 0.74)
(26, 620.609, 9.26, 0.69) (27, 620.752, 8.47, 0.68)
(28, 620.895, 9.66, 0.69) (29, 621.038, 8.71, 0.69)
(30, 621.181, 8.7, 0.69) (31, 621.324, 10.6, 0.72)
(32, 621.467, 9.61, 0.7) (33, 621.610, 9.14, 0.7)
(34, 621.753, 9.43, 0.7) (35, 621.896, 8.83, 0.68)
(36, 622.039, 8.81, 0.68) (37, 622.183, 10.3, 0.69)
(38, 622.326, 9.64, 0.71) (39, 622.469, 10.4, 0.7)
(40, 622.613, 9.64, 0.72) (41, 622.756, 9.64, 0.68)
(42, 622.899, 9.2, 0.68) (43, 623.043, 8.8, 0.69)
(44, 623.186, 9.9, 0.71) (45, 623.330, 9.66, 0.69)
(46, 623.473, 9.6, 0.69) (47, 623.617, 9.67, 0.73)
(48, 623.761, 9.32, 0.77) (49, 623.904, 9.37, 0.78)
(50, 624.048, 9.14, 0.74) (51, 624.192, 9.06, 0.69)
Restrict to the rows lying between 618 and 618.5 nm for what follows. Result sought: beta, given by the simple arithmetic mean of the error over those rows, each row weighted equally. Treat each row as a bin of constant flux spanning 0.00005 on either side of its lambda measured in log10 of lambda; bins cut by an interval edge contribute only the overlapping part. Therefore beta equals 0.720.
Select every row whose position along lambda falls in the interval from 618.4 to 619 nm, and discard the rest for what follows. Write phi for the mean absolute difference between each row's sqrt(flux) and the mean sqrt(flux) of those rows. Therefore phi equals 0.050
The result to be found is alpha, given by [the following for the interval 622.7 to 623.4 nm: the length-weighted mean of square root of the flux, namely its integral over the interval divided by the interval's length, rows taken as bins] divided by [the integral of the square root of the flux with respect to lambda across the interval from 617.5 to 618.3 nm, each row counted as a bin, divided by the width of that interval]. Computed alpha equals 0.96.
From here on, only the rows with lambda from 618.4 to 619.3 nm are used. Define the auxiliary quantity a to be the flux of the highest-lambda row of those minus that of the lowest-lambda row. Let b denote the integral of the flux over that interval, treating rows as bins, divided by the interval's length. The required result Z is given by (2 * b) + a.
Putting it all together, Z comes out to 19.00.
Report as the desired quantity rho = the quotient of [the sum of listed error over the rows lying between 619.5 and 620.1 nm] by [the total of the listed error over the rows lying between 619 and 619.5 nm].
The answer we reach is 1.00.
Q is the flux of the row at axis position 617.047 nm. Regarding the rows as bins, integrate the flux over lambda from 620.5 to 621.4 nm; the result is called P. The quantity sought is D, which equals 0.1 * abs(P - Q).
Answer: 0.06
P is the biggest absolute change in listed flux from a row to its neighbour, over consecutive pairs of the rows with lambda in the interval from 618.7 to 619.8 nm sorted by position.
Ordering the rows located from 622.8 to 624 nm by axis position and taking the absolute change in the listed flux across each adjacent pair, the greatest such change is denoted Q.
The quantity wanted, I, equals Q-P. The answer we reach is 0.4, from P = 0.68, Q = 1.1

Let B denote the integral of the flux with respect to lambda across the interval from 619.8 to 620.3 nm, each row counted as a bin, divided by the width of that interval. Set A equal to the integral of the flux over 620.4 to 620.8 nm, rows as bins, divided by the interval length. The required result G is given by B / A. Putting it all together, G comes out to 1.11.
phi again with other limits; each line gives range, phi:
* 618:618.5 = 0.063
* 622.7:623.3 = 0.063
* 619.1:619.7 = 0.046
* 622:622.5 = 0.090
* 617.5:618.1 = 0.033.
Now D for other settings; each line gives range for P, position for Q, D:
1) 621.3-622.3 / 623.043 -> 0.07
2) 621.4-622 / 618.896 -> 0.39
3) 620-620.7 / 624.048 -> 0.22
